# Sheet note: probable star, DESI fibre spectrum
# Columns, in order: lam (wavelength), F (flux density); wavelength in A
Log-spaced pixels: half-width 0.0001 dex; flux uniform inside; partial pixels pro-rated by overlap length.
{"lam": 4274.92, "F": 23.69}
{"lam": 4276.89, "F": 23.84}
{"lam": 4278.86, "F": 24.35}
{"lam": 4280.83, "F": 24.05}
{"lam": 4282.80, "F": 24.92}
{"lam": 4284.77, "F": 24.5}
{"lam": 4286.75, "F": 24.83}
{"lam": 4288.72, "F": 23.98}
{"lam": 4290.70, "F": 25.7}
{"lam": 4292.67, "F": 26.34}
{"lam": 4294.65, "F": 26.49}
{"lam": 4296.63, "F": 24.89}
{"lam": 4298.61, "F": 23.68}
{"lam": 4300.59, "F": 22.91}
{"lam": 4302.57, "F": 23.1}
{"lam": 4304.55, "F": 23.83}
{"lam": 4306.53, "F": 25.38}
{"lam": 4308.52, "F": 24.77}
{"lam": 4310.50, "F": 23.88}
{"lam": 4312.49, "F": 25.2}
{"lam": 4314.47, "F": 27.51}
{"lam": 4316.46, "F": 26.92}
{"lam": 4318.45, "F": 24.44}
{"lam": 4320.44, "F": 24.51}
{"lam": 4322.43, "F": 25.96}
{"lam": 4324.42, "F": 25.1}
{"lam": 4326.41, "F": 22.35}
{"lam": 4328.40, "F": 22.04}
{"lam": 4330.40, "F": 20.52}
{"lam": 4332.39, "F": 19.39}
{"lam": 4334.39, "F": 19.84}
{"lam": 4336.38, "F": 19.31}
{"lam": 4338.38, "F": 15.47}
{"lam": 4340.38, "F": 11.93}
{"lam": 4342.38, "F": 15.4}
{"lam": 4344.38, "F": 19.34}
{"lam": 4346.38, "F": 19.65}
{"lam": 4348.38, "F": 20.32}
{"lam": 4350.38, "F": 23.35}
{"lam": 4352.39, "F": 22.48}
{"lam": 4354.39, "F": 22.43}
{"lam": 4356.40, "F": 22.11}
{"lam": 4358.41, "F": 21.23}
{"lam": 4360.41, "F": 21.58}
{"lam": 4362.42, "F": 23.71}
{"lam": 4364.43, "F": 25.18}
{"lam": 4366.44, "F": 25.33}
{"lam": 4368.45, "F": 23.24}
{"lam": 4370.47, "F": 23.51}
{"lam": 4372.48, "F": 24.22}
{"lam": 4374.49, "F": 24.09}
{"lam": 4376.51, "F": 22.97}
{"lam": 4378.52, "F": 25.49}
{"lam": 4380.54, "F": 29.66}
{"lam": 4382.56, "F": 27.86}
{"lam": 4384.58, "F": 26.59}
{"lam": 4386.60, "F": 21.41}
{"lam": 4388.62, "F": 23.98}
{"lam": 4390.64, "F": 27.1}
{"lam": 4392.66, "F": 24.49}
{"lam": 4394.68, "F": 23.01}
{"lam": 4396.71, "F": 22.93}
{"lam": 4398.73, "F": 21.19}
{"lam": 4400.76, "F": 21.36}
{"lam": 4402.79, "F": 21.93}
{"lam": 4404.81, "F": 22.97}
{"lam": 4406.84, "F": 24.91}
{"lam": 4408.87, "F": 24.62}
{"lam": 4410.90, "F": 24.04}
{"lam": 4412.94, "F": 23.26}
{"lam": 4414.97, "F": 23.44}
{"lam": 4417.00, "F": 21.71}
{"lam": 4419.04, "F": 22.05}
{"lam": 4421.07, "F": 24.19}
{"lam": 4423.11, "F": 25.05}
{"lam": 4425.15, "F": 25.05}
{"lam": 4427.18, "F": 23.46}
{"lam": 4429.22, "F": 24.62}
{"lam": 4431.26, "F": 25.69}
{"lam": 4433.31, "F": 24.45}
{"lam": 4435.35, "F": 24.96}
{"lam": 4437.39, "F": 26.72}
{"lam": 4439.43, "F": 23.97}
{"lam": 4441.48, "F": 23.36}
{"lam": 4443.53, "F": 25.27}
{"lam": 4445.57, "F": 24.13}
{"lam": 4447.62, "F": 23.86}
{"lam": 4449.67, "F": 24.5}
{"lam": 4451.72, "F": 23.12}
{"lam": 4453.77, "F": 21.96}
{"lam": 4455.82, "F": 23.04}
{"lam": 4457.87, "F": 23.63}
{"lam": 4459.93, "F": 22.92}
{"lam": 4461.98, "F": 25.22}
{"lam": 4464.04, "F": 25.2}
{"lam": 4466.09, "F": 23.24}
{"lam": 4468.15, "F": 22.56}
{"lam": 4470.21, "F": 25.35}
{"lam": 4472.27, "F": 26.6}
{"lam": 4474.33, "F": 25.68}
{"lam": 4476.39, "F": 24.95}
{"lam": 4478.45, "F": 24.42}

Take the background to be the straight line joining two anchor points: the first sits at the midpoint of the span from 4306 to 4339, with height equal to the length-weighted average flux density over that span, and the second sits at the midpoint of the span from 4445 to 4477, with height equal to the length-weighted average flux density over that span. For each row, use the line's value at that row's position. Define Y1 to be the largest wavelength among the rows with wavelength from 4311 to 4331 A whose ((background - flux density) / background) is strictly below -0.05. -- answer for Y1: 4324.42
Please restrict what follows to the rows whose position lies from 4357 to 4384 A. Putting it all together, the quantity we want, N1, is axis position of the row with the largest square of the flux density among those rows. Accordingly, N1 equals 4380.54 A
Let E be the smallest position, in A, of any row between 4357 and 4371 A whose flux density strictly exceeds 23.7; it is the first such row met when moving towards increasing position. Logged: 4362.42 A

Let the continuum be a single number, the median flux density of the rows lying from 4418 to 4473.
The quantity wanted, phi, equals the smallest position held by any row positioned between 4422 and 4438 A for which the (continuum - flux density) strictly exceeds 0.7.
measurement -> 4427.18 A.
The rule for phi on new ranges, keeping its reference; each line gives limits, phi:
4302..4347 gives 4302.57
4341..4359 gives 4342.38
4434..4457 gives 4441.48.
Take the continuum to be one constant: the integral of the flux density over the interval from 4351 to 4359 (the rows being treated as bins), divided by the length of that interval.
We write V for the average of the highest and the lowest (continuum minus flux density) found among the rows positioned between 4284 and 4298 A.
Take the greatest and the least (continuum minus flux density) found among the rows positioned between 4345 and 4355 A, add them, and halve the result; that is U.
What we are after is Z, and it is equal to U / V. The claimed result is -0.2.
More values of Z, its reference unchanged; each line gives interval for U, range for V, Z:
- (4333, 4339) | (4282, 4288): -1.7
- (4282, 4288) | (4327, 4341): -0.5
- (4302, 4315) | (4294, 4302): 1.2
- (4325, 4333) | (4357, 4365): -1.2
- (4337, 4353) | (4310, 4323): -1.3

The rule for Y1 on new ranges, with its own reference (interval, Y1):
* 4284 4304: 4296.63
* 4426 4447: 4443.53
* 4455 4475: 4474.33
